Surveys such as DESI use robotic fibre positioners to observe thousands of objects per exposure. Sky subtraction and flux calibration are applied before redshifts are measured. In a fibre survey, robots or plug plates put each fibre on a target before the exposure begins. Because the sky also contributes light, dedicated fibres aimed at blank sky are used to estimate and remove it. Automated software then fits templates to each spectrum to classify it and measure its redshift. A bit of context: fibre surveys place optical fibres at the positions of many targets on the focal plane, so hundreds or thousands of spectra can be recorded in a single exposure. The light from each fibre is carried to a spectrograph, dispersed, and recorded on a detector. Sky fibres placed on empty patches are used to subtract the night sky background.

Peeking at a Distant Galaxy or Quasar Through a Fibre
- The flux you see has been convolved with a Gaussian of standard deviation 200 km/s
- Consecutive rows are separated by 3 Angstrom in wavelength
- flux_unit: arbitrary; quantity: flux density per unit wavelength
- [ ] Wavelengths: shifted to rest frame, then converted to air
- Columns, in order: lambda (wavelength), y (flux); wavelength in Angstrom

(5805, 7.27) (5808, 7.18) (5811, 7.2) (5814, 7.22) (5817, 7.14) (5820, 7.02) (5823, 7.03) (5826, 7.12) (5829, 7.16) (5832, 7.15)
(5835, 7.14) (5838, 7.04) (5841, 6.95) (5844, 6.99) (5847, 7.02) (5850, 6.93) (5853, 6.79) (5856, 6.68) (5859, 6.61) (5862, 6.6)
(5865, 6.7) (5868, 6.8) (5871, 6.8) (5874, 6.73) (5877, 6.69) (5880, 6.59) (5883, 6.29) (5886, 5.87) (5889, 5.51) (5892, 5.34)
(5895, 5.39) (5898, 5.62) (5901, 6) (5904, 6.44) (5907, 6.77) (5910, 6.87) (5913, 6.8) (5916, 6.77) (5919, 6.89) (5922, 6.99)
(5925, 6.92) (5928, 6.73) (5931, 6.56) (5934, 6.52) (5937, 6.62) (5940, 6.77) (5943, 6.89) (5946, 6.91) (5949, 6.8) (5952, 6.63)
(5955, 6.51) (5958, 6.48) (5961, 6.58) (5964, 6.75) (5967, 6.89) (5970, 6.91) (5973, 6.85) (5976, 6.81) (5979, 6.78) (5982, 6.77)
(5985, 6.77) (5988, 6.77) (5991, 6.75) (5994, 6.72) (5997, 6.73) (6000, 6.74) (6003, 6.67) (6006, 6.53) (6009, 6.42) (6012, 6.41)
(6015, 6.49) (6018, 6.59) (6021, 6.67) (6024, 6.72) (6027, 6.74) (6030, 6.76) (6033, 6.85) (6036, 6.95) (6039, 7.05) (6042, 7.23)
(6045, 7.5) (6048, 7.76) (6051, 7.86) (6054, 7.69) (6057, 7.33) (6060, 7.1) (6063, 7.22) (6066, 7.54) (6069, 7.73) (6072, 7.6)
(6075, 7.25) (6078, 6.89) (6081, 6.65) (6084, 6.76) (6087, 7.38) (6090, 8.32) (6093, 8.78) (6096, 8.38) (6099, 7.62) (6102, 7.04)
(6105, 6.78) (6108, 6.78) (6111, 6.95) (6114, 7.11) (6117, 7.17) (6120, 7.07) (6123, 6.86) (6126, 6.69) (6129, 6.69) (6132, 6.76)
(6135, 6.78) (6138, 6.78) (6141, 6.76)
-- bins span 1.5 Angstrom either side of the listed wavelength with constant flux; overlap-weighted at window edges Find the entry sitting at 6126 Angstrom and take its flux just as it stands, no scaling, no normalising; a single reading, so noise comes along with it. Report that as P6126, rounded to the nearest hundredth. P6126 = 6.69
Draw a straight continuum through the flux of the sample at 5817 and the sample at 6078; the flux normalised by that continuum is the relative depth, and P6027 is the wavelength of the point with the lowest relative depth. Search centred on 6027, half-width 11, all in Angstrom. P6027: 6018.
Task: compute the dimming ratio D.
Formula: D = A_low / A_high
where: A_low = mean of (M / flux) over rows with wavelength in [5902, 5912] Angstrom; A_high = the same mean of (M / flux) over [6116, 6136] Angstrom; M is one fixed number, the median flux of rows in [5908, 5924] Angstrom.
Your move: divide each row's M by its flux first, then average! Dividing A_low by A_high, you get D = 1.03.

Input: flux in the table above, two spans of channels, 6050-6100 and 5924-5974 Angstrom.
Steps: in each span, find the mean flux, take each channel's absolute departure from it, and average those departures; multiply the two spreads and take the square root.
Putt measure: 0.25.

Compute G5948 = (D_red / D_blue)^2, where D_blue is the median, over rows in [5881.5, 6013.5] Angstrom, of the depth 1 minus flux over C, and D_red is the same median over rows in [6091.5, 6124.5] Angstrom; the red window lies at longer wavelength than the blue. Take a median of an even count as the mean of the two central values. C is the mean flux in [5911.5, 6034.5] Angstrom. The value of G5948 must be 456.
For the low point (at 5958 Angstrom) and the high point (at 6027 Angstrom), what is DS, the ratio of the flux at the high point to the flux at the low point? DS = 1.04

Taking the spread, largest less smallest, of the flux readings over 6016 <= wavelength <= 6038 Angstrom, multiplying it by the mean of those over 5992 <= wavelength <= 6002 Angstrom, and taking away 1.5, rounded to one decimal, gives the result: 0.9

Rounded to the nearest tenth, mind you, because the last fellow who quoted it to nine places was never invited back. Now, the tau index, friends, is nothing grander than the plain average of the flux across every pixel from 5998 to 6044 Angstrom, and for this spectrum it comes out 6.7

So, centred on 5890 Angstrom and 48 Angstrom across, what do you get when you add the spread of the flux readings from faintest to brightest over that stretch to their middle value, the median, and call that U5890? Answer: 8.0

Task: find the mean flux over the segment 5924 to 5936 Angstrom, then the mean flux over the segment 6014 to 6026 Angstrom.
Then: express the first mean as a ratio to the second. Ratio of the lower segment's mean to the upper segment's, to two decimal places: 1.01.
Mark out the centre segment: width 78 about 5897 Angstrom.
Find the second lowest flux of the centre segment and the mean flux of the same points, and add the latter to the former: 11.8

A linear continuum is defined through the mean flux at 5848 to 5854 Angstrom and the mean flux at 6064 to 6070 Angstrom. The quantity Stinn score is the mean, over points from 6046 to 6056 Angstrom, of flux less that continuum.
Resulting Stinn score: 0.2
